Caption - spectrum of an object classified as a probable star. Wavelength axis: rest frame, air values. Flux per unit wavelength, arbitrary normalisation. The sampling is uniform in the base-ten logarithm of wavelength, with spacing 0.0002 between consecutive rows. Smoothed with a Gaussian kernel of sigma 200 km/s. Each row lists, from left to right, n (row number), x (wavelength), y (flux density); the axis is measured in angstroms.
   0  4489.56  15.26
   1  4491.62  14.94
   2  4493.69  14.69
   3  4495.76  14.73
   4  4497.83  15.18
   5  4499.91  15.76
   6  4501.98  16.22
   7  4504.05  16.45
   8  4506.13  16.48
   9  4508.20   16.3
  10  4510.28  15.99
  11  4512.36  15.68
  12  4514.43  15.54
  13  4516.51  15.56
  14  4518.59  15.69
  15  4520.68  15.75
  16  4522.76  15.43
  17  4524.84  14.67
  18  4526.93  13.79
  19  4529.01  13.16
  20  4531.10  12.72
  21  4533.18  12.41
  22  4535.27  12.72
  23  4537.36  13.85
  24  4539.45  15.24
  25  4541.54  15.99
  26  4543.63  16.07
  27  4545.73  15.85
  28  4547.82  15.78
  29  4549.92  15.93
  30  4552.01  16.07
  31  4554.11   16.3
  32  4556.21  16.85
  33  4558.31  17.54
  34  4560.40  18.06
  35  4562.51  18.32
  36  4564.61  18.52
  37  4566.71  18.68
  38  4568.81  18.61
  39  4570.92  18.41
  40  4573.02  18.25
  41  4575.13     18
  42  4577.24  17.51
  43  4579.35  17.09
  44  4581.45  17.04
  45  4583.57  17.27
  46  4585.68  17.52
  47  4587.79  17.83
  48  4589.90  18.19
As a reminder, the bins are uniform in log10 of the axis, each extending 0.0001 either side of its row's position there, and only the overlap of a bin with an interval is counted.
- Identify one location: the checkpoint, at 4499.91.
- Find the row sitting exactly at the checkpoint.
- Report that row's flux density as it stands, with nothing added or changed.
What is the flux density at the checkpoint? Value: 15.76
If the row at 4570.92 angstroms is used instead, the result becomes 18.41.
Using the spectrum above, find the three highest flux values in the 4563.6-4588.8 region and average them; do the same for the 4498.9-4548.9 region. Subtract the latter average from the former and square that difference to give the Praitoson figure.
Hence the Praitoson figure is 4.8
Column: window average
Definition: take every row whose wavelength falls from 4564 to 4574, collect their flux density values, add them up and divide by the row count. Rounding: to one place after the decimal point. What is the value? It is 18.5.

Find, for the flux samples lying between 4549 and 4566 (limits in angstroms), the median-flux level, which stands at 17.2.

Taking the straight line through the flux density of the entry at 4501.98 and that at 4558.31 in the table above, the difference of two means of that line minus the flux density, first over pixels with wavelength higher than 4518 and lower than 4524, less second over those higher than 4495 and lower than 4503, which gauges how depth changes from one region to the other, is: 0.4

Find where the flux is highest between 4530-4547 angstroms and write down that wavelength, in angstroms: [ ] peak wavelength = 4543.63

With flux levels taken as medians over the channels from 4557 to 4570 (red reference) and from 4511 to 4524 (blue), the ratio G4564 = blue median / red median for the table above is 0.85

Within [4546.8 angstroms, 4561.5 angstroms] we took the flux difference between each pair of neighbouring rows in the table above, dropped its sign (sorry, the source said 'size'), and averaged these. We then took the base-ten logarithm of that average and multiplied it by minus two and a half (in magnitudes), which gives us 1.1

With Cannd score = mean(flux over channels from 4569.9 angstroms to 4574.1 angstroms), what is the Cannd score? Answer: 18.3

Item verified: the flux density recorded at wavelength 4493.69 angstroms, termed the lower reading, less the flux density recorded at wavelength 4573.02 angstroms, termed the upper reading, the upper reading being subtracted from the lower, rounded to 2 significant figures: -3.6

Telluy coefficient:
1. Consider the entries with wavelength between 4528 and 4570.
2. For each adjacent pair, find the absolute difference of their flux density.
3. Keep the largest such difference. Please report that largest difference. 1.4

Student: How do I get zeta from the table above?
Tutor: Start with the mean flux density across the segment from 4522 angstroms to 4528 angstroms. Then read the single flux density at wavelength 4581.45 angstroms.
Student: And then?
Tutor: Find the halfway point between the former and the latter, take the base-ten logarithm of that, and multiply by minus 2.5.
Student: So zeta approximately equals -3.00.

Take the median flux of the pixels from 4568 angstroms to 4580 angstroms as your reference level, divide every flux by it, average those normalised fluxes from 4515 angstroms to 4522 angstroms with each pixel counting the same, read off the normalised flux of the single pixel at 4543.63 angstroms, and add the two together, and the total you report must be 1.75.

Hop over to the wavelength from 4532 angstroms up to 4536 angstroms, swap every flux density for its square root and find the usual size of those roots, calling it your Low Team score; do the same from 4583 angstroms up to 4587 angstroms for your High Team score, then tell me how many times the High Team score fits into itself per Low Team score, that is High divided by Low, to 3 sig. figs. 1.18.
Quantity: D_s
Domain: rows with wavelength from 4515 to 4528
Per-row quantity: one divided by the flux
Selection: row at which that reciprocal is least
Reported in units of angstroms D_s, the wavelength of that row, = 4520.68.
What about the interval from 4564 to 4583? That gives 4566.71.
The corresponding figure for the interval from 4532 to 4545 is 4543.63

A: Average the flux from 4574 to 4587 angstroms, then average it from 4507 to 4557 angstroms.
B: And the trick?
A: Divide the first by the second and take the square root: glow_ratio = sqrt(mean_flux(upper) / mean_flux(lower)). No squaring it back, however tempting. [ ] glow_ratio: 1.07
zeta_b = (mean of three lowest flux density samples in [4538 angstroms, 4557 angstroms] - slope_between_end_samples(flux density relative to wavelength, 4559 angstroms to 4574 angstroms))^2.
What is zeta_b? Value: 244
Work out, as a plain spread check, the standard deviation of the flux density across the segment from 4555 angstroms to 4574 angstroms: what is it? 0.6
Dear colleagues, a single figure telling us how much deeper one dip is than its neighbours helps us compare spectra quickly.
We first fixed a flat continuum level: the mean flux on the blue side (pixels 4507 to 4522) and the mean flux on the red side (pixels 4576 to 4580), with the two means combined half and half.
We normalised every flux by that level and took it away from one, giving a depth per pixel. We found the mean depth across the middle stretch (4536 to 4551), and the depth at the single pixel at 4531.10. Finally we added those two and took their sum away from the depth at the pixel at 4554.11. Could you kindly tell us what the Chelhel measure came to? -0.28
